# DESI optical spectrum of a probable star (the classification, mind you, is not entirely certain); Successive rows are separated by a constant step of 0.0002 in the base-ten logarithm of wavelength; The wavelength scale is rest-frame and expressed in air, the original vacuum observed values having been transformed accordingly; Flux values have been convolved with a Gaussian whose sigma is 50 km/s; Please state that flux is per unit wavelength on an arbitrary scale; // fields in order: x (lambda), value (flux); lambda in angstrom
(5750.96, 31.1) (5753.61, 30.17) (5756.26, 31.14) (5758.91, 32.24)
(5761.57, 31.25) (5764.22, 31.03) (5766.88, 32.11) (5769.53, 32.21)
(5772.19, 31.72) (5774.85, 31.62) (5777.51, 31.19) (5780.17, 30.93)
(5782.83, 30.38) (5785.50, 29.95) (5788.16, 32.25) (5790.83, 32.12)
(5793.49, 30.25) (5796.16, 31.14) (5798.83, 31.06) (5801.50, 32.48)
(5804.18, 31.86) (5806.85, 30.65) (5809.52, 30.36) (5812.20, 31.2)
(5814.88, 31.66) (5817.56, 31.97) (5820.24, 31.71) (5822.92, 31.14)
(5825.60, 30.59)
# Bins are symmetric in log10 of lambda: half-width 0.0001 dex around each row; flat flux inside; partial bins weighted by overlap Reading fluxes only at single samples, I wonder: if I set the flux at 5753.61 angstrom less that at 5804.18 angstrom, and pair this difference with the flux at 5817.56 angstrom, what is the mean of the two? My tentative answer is 15.1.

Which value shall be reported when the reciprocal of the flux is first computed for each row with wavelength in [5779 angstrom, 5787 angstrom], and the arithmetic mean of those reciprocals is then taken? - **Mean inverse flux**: 0.0329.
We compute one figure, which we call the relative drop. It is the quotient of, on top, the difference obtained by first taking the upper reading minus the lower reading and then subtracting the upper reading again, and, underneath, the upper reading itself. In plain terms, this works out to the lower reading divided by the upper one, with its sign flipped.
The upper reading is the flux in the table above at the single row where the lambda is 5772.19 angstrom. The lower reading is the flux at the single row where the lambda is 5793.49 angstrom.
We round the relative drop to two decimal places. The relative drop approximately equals -0.95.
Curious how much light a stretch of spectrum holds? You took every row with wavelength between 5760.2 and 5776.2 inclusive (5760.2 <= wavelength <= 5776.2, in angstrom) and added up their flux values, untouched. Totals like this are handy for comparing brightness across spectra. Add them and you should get 190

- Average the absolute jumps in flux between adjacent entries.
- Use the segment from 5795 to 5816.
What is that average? 0.7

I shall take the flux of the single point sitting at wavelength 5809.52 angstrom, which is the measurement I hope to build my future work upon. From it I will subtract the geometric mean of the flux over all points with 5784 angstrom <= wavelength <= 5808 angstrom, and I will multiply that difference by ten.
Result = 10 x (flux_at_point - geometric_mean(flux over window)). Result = -9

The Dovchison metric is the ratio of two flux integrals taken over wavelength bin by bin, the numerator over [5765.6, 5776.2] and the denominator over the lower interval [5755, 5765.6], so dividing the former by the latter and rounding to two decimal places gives 1.02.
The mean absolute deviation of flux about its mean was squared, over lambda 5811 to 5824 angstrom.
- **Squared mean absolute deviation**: 0.09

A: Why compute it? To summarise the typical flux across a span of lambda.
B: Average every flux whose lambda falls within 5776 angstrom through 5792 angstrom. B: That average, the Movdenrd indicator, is 31.1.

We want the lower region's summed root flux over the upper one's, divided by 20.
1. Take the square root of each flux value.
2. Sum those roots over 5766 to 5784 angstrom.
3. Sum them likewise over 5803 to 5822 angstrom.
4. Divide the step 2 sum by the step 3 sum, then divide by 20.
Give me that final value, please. 0.0501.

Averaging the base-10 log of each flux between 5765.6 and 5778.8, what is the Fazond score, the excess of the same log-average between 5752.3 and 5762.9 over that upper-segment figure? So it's -0.008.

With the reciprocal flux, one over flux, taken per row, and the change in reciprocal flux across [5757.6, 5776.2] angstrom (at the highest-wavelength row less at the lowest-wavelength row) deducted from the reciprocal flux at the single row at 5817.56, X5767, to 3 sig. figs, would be 0.0307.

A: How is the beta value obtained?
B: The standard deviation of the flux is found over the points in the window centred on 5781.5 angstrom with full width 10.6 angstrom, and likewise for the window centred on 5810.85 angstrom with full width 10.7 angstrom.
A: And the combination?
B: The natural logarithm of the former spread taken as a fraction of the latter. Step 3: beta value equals -0.04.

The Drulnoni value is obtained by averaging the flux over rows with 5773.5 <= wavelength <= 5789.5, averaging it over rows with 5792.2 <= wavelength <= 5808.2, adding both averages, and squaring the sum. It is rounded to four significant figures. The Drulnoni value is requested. 3880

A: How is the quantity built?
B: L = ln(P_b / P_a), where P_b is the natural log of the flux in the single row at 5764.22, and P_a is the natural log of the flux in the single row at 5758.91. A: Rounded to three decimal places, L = -0.011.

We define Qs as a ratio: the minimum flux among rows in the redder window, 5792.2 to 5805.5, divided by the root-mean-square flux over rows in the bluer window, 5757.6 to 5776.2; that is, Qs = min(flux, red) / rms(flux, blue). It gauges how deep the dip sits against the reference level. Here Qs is 0.953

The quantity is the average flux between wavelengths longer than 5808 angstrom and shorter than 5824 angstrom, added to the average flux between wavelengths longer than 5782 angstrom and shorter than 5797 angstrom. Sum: 62.4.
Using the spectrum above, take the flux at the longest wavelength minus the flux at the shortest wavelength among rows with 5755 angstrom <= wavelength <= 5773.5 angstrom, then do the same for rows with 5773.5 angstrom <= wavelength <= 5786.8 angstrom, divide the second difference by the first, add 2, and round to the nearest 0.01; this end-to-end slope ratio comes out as -0.88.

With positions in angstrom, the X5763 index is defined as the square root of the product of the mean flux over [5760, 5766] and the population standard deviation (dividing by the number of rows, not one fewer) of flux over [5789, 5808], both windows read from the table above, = 4.84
